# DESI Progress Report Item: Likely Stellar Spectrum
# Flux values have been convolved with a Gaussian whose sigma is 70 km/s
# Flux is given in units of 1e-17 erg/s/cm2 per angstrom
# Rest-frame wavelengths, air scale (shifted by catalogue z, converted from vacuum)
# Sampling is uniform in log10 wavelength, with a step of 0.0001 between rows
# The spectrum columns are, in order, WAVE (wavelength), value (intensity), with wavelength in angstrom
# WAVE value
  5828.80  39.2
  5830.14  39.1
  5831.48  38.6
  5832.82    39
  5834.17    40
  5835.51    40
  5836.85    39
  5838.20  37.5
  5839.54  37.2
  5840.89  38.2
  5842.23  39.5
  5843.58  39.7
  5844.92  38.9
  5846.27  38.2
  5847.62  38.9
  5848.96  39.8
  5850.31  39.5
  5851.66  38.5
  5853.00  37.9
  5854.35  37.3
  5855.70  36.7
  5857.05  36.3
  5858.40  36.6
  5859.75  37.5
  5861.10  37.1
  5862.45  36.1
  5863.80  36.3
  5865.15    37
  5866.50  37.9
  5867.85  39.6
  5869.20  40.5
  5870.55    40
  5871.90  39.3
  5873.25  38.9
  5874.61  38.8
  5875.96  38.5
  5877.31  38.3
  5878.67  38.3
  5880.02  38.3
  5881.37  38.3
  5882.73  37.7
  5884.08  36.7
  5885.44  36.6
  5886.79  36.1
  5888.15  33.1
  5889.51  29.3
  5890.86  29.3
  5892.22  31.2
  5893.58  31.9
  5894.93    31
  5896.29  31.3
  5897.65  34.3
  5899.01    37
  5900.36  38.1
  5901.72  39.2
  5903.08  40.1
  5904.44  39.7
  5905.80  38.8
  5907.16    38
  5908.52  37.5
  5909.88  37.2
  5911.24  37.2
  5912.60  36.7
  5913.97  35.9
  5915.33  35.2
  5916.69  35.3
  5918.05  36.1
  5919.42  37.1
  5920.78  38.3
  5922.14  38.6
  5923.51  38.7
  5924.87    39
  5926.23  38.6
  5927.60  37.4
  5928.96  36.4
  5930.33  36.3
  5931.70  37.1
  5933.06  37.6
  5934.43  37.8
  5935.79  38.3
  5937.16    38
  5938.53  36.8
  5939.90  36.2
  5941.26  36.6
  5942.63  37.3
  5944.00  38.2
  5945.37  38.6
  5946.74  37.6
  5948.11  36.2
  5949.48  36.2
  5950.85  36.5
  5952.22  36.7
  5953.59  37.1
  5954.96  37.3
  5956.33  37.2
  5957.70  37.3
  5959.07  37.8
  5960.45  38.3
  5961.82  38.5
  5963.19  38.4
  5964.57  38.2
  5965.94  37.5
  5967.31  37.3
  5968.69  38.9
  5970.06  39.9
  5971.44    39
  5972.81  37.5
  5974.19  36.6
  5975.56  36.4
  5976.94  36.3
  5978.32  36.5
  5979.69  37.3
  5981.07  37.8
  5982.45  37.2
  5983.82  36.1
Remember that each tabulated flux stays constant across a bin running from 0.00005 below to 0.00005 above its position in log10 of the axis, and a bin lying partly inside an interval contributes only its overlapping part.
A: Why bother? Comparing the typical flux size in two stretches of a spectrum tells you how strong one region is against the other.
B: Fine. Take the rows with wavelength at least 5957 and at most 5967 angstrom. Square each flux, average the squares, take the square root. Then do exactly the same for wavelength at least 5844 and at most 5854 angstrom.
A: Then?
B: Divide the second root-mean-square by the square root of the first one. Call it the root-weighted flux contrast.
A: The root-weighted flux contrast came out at 6.30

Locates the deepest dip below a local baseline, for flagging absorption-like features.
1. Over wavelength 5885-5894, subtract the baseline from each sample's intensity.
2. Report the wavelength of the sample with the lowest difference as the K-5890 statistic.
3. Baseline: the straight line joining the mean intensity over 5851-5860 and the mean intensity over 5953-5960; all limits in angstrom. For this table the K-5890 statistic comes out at 5890.86 angstrom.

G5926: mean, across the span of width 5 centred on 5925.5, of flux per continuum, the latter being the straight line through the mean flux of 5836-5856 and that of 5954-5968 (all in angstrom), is 1.01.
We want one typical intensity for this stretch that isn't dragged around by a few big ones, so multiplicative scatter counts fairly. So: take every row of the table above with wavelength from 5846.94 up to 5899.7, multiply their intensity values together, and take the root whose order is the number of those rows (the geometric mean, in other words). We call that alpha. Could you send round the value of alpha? 36.5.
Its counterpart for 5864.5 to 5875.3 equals 39.0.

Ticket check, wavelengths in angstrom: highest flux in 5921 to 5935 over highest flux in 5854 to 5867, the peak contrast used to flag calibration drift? 1.03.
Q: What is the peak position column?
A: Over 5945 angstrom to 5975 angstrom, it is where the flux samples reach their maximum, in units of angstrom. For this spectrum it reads 5970.06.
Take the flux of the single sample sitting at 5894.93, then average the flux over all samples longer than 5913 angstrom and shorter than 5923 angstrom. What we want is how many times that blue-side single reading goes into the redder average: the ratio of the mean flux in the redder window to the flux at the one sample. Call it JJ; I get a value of 1.18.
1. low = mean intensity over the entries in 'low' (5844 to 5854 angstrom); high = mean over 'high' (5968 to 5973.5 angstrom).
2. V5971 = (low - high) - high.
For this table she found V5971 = -38.8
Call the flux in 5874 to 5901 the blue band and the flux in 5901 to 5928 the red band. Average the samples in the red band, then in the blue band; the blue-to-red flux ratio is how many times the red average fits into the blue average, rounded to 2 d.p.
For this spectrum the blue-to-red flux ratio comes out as 0.93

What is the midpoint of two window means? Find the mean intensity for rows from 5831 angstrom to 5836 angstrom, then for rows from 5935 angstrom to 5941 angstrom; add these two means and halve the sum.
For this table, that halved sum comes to 38.4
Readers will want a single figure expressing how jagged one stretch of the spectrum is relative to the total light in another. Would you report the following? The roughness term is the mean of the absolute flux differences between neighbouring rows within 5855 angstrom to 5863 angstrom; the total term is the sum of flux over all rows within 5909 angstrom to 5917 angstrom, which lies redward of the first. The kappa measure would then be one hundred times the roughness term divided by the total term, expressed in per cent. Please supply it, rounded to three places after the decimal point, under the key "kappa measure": 0.276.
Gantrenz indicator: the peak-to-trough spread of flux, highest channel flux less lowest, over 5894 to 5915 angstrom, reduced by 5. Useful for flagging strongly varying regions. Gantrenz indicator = 4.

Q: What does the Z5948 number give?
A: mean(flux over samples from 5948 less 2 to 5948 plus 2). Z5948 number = 36.7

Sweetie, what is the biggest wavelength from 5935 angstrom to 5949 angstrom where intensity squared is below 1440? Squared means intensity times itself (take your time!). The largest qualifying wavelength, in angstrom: 5948.11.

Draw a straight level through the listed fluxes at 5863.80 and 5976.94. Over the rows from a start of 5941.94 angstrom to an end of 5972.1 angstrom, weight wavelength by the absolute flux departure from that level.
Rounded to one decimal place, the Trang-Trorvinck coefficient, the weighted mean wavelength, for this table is 5960.0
